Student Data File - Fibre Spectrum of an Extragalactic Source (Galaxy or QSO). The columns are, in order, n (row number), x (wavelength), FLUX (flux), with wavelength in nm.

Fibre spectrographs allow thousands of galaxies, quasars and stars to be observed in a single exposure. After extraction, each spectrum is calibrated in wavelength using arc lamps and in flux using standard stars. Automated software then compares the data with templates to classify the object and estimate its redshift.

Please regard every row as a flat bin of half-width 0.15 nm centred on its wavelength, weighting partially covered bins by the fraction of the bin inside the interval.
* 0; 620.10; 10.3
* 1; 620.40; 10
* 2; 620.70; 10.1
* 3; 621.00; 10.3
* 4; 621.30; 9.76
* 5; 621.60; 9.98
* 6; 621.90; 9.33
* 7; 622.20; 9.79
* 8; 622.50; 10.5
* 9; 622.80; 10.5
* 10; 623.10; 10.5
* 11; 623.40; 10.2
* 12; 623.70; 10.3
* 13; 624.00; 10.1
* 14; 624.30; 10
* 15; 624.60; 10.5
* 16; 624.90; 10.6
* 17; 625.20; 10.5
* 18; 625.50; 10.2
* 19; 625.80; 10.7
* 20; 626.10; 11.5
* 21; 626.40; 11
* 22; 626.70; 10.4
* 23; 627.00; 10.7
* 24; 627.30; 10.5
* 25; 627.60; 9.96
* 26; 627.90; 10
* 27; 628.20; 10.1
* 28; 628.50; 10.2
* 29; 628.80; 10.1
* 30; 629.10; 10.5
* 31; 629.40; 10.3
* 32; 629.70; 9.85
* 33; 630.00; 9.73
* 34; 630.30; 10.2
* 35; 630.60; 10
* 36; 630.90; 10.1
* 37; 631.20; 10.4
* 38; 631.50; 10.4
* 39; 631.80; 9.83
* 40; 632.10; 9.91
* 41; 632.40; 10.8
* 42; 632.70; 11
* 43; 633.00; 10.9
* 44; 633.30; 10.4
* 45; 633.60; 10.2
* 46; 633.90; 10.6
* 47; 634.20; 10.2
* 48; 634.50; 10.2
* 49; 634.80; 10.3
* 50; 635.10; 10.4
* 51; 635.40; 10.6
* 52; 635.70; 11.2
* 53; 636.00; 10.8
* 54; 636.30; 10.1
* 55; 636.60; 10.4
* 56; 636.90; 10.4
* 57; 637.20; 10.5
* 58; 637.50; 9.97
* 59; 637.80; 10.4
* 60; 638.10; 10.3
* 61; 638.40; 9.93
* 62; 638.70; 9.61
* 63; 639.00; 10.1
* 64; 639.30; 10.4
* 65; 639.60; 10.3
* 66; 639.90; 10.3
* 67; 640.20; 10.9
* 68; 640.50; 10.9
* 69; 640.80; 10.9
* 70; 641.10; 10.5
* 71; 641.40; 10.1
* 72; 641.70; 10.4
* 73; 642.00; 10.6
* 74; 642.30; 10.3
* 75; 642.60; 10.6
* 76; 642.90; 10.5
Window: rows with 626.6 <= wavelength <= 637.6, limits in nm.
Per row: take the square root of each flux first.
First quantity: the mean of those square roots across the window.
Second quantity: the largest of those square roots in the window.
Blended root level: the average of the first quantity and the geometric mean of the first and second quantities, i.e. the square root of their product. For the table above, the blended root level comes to 3.25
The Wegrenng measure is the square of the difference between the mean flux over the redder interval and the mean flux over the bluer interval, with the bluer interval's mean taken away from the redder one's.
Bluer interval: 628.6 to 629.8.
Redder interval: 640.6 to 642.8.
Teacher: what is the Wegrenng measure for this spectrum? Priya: 0.09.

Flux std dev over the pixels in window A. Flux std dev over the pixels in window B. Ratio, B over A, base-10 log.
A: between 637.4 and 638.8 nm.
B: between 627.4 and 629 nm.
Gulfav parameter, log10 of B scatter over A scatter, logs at -0.52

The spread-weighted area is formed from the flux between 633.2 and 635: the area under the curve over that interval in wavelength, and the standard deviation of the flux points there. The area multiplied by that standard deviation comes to 3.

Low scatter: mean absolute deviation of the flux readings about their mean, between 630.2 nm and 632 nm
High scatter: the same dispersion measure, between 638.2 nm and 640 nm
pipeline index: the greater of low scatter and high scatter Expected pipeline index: 0.227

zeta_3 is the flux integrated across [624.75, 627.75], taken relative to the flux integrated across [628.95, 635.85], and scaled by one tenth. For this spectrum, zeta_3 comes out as 0.045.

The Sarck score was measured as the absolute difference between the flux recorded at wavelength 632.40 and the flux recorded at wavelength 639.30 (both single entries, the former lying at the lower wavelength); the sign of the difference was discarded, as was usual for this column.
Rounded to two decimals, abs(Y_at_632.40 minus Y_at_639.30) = 0.40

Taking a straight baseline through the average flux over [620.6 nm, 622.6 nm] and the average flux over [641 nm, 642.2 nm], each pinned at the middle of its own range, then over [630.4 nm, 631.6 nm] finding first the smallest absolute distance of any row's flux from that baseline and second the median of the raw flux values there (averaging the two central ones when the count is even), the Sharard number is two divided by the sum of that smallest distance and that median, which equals 0.194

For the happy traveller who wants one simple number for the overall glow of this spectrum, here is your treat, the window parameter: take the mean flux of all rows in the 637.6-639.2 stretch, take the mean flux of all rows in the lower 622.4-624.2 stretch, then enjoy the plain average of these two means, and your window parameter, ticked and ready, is 10.2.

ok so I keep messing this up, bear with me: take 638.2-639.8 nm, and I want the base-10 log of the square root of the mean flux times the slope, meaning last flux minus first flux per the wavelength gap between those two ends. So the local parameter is 0.25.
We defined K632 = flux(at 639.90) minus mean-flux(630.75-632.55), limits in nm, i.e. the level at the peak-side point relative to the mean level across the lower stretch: 0.06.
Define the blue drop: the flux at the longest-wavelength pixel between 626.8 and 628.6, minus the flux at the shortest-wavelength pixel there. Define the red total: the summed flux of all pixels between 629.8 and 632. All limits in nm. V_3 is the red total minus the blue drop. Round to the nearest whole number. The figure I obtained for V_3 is 71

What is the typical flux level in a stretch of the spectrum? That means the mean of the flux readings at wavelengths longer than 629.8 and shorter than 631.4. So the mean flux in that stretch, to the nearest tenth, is 10.1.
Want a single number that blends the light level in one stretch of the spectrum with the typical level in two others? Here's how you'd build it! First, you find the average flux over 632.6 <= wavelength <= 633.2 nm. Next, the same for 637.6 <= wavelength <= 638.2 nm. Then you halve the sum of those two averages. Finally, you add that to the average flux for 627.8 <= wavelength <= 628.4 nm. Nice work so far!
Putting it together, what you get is 20.7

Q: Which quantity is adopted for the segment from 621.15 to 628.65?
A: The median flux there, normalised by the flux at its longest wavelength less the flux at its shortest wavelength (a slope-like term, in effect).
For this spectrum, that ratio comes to 23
